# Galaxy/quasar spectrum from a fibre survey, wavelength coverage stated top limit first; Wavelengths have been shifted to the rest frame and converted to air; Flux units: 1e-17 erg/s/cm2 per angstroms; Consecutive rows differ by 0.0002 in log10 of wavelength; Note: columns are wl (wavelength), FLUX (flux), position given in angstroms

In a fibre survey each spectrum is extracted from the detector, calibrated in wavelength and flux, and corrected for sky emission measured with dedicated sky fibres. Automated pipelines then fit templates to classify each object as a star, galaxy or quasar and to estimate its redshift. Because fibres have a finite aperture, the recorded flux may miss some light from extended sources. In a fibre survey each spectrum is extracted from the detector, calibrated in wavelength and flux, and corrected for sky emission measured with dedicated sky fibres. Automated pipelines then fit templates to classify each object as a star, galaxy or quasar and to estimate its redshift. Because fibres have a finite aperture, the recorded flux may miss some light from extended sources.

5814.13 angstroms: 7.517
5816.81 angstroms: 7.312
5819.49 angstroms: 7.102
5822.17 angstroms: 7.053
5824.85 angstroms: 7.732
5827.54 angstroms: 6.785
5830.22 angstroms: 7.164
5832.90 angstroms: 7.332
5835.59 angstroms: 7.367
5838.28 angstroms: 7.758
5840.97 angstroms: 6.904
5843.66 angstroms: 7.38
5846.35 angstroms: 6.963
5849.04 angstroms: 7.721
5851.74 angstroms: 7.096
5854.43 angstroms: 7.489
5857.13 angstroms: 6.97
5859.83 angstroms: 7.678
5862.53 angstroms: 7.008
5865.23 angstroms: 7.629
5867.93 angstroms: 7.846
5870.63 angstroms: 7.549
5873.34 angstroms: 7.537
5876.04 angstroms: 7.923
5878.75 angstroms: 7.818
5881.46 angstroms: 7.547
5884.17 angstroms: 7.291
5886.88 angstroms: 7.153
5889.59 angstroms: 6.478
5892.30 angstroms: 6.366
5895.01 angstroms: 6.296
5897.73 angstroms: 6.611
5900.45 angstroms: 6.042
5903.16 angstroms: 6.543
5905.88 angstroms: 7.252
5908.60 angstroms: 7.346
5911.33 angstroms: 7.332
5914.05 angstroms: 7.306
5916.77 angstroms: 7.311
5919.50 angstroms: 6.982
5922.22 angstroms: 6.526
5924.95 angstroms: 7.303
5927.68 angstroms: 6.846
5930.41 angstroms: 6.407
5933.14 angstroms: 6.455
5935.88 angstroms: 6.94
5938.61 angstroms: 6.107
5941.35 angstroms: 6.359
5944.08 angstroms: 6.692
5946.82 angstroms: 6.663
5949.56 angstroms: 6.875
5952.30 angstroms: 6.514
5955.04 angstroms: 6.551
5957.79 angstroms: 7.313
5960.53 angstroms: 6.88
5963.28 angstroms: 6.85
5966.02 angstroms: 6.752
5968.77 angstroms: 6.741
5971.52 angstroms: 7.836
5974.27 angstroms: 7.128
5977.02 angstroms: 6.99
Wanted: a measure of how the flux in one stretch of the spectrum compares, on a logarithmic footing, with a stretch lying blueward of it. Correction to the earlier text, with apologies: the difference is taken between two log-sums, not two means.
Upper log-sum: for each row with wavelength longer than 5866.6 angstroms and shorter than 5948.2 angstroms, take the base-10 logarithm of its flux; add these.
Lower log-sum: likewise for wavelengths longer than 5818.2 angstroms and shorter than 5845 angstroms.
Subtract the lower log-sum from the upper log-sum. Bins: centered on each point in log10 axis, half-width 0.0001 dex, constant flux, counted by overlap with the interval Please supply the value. 17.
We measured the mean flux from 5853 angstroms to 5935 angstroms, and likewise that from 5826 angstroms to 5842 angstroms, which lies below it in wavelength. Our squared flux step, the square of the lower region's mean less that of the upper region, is 0.02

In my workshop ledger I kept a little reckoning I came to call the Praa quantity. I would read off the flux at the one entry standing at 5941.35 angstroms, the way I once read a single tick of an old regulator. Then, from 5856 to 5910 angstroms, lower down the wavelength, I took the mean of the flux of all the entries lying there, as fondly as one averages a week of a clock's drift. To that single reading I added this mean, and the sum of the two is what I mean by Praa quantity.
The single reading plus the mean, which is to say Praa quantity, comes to 13.5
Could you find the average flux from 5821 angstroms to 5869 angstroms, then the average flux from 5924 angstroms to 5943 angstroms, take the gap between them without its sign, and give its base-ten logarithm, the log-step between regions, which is -0.2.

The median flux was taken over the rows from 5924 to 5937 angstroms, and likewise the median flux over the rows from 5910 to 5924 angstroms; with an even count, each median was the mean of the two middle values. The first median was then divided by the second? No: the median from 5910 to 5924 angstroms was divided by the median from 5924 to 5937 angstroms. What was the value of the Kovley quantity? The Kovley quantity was 1.07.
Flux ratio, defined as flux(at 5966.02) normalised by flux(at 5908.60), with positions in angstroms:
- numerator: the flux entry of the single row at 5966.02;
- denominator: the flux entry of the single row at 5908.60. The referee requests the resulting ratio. 0.92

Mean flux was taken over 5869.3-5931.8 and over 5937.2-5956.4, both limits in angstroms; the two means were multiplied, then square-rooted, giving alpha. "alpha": 6.78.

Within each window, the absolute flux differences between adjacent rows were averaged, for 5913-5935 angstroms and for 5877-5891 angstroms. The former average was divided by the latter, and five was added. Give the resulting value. 6.1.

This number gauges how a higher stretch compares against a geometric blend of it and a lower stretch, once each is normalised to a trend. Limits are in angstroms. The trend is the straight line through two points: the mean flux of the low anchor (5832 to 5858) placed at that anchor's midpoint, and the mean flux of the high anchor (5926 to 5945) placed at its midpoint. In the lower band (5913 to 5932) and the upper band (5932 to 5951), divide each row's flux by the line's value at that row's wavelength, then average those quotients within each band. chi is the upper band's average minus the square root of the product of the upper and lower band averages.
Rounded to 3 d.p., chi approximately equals -0.015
